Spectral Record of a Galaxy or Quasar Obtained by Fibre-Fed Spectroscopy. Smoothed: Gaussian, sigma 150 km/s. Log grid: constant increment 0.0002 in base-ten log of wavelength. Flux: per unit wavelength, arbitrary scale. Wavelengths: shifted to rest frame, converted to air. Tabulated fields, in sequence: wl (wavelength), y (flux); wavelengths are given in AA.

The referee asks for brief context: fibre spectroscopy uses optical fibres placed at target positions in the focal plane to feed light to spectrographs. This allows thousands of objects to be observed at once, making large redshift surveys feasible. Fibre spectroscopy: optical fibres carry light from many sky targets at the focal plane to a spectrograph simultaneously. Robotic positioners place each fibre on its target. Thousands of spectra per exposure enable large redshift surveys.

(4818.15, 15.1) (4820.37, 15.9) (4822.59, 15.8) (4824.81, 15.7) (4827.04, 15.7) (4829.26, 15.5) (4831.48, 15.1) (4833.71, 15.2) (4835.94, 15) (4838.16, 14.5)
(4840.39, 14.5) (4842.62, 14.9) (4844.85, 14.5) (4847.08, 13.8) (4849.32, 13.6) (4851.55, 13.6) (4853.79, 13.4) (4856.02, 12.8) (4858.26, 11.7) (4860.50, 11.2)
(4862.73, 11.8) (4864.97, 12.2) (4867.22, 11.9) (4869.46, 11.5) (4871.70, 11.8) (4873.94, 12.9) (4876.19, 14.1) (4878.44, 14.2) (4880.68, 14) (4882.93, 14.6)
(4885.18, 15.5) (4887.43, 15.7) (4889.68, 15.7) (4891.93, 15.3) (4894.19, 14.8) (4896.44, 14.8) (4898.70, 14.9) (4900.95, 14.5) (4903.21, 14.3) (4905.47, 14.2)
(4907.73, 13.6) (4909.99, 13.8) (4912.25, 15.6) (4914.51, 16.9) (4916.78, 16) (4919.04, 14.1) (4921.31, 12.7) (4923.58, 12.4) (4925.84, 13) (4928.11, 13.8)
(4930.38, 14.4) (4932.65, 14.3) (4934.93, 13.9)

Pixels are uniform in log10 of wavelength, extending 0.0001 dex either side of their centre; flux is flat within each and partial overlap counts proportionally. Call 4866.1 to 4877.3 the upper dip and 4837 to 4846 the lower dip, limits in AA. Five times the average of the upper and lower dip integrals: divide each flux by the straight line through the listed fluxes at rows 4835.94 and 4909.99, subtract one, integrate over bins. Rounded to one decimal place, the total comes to -4.3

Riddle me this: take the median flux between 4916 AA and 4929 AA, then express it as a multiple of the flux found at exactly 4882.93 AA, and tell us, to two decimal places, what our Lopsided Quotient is 0.92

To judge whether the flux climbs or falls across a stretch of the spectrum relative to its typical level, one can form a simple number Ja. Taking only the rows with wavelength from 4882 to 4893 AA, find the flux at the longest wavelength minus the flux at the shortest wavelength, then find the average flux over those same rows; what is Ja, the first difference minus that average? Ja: -14.7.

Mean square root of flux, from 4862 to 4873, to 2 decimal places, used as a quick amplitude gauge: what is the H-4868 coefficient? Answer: 3.44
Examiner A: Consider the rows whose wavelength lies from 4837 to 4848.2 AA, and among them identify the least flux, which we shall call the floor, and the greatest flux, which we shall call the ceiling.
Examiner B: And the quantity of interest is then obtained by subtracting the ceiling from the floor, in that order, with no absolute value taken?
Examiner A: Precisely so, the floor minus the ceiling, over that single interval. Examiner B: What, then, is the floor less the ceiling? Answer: -1.1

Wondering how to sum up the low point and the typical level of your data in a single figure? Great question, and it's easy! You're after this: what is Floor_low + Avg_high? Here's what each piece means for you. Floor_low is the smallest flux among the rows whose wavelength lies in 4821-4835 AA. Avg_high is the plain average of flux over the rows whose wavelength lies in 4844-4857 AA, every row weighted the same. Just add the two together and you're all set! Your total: 28.7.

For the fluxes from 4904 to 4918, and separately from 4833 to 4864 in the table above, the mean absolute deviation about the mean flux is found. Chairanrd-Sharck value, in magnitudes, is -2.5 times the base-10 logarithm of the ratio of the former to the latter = -0.1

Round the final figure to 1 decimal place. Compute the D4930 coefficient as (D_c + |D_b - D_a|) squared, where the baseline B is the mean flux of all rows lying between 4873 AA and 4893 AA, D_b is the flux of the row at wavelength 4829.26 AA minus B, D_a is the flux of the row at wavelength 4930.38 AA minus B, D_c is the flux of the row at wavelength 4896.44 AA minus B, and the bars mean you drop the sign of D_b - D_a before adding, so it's 1.5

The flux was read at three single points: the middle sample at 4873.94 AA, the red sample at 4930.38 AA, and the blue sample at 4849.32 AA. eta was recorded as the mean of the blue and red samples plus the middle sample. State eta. 26.9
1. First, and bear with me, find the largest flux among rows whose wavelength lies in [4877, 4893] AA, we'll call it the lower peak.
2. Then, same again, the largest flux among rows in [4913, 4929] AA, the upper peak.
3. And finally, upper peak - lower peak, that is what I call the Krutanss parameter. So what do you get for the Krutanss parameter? 1.2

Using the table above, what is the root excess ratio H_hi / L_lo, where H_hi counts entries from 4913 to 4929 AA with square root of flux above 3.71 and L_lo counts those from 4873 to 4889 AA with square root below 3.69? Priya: 4.0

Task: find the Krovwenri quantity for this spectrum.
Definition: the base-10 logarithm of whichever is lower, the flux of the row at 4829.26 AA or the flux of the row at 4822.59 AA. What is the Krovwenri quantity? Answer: 1.190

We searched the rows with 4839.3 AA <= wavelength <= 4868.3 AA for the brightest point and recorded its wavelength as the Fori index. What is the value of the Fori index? 4842.62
